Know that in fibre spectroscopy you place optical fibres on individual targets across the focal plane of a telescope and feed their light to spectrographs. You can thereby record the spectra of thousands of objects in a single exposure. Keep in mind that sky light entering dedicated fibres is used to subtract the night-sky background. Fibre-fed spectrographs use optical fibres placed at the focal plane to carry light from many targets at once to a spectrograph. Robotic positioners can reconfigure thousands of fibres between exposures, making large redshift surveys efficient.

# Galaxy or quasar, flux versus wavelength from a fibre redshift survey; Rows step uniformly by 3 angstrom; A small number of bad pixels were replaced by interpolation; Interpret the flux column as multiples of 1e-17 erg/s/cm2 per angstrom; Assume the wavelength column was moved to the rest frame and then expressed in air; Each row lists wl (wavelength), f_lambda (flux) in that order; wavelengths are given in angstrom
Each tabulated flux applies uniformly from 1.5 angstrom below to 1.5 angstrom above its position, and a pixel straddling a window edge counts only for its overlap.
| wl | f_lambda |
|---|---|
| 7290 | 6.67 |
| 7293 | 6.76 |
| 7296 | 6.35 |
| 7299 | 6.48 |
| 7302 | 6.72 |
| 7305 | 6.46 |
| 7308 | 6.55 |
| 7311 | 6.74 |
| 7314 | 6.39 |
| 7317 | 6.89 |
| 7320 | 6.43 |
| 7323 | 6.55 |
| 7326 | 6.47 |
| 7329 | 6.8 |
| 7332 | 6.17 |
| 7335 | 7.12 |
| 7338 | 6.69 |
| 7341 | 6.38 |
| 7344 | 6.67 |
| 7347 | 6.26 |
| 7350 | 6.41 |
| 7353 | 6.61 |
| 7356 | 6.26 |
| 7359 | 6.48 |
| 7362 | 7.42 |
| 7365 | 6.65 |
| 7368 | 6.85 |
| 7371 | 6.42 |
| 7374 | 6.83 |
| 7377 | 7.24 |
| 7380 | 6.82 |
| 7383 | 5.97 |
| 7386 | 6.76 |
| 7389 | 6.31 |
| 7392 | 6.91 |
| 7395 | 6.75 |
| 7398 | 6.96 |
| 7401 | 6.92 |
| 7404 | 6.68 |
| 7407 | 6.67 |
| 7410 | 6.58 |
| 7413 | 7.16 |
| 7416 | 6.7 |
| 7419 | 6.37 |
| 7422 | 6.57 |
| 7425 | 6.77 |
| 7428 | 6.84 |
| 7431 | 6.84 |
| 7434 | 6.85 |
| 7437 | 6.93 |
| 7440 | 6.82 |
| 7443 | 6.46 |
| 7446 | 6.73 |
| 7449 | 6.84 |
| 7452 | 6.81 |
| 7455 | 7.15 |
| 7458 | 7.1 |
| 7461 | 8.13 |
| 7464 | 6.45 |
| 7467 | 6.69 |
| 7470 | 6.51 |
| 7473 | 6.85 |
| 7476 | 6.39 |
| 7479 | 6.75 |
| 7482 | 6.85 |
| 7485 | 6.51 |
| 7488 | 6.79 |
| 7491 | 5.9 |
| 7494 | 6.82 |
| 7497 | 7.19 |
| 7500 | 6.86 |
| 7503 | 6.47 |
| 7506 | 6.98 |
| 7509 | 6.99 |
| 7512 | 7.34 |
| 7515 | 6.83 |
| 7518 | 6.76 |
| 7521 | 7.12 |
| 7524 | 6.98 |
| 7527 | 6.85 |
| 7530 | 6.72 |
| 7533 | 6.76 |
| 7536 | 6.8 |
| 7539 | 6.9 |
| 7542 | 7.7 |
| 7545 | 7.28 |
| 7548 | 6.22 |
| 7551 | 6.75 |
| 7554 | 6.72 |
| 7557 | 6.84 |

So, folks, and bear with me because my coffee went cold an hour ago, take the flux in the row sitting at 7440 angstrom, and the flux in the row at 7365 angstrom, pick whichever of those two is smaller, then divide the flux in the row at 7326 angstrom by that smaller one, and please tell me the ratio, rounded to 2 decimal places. 0.97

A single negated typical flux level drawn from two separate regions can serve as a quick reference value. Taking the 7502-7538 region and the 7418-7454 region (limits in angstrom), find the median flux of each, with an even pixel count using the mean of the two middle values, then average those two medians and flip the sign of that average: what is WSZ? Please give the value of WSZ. -6.83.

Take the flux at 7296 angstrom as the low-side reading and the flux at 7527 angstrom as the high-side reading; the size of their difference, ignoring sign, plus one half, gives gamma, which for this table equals 1.0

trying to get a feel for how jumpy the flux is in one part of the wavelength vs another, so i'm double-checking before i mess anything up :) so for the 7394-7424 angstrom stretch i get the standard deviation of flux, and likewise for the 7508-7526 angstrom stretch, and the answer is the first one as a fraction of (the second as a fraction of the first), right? 0.24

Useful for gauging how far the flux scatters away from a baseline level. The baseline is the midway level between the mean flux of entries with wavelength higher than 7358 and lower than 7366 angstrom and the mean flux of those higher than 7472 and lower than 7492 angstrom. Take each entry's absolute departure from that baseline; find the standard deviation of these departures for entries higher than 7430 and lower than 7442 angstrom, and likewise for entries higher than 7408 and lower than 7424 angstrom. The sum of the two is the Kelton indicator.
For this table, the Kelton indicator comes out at 0.2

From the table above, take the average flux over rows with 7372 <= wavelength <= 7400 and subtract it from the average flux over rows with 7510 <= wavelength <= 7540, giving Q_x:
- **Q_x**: 0.18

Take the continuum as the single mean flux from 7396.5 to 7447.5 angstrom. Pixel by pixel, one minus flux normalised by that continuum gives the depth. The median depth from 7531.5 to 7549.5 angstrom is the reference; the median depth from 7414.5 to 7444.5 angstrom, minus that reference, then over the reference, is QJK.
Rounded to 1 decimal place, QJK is -0.6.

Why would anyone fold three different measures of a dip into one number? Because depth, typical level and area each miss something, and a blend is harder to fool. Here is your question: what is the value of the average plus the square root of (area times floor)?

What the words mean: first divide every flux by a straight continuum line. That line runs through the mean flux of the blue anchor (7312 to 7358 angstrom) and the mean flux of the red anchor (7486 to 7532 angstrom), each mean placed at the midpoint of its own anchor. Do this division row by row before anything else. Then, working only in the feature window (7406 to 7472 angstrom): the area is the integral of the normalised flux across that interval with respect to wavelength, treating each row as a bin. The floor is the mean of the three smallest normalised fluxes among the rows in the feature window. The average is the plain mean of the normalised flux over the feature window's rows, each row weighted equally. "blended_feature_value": 9.0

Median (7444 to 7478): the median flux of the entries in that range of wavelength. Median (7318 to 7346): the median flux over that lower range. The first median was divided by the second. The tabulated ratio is 1.04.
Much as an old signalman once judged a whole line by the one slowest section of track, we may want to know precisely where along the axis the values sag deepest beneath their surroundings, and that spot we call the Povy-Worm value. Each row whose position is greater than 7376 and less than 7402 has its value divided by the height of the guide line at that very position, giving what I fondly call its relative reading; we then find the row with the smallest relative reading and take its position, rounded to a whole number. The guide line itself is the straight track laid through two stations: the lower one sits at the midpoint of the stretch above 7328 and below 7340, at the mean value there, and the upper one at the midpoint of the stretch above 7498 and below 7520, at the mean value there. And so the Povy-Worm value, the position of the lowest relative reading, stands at 7383 angstrom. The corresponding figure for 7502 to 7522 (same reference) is 7503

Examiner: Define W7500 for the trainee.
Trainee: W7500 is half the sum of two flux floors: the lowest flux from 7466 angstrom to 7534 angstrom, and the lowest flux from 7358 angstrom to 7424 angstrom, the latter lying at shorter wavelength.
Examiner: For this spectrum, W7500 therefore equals 5.9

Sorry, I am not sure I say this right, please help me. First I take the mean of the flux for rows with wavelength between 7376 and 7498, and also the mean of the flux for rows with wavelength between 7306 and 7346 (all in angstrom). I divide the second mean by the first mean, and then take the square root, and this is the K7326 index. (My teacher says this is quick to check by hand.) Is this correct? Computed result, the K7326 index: 0.988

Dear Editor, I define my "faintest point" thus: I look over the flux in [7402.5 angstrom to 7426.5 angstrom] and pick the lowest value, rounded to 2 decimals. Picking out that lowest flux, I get 6.37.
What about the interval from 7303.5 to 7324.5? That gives 6.39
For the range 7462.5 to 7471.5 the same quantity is 6.45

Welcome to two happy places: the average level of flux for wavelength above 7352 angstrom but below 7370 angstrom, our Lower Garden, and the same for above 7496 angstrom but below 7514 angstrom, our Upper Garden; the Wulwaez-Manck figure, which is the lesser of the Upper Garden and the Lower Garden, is 6.71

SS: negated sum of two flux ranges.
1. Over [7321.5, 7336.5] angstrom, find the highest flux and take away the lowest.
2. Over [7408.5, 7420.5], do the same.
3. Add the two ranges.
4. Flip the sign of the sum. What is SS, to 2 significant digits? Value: -1.7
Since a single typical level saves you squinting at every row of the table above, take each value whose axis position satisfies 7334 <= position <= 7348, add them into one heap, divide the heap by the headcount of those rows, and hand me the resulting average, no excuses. 6.62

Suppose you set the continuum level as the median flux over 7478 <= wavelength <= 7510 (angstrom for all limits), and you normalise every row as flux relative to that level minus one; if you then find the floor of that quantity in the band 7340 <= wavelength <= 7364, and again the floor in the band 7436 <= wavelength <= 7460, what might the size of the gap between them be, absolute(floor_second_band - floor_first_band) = 0.029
